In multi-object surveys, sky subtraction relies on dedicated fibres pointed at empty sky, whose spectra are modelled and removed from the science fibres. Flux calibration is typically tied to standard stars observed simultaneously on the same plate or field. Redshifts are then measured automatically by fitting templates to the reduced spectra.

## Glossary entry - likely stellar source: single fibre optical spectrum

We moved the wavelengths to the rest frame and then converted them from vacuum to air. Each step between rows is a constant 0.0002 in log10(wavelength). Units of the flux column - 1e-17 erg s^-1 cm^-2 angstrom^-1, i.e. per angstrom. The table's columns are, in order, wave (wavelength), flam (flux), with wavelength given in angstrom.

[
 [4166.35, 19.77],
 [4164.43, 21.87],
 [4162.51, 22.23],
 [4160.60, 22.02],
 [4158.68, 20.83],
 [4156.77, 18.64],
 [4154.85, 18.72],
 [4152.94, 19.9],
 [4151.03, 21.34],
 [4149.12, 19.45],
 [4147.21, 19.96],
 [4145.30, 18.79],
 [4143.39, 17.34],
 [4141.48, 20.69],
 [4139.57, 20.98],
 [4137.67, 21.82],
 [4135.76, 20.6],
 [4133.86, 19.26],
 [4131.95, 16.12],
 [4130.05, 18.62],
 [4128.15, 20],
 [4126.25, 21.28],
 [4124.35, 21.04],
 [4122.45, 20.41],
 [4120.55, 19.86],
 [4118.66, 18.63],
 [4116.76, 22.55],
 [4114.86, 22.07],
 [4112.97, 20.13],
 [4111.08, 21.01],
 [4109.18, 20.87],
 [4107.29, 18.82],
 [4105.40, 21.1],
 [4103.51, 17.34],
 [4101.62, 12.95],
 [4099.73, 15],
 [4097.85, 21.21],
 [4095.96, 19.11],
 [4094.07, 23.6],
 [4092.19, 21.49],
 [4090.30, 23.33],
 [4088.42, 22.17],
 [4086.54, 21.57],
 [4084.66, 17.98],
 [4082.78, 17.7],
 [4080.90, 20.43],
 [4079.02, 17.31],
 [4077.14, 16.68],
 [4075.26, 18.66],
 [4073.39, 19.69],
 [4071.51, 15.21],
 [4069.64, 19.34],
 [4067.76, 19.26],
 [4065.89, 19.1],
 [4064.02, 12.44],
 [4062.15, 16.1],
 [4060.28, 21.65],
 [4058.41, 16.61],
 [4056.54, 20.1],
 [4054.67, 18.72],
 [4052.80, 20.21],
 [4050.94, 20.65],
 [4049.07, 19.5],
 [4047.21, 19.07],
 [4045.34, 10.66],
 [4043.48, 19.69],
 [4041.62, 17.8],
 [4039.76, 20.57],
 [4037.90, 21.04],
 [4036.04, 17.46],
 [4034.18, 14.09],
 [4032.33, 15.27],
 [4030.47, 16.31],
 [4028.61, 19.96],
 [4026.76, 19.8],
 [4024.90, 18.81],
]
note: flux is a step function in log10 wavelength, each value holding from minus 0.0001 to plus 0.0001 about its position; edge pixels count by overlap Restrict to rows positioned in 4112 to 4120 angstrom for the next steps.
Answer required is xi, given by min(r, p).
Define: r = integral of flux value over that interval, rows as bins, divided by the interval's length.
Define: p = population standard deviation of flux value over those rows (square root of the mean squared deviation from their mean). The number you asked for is 1.6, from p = 1.57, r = 20.8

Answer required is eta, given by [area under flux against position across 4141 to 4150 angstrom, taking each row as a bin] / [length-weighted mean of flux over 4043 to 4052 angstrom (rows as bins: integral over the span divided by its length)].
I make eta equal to 9.7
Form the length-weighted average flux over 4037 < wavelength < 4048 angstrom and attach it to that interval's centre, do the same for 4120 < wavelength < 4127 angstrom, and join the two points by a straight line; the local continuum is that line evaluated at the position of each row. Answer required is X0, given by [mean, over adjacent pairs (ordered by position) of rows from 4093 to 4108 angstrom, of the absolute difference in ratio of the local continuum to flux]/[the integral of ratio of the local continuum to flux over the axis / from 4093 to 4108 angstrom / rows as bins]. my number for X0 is 0.014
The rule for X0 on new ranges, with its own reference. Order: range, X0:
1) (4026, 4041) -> 0.008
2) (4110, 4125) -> 0.004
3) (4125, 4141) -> 0.006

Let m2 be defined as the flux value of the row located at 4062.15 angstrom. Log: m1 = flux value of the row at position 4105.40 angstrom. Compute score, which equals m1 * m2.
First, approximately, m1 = 21.1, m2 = 16.1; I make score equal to 340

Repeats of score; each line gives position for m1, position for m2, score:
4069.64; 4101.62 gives 250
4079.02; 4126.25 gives 368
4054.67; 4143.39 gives 325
